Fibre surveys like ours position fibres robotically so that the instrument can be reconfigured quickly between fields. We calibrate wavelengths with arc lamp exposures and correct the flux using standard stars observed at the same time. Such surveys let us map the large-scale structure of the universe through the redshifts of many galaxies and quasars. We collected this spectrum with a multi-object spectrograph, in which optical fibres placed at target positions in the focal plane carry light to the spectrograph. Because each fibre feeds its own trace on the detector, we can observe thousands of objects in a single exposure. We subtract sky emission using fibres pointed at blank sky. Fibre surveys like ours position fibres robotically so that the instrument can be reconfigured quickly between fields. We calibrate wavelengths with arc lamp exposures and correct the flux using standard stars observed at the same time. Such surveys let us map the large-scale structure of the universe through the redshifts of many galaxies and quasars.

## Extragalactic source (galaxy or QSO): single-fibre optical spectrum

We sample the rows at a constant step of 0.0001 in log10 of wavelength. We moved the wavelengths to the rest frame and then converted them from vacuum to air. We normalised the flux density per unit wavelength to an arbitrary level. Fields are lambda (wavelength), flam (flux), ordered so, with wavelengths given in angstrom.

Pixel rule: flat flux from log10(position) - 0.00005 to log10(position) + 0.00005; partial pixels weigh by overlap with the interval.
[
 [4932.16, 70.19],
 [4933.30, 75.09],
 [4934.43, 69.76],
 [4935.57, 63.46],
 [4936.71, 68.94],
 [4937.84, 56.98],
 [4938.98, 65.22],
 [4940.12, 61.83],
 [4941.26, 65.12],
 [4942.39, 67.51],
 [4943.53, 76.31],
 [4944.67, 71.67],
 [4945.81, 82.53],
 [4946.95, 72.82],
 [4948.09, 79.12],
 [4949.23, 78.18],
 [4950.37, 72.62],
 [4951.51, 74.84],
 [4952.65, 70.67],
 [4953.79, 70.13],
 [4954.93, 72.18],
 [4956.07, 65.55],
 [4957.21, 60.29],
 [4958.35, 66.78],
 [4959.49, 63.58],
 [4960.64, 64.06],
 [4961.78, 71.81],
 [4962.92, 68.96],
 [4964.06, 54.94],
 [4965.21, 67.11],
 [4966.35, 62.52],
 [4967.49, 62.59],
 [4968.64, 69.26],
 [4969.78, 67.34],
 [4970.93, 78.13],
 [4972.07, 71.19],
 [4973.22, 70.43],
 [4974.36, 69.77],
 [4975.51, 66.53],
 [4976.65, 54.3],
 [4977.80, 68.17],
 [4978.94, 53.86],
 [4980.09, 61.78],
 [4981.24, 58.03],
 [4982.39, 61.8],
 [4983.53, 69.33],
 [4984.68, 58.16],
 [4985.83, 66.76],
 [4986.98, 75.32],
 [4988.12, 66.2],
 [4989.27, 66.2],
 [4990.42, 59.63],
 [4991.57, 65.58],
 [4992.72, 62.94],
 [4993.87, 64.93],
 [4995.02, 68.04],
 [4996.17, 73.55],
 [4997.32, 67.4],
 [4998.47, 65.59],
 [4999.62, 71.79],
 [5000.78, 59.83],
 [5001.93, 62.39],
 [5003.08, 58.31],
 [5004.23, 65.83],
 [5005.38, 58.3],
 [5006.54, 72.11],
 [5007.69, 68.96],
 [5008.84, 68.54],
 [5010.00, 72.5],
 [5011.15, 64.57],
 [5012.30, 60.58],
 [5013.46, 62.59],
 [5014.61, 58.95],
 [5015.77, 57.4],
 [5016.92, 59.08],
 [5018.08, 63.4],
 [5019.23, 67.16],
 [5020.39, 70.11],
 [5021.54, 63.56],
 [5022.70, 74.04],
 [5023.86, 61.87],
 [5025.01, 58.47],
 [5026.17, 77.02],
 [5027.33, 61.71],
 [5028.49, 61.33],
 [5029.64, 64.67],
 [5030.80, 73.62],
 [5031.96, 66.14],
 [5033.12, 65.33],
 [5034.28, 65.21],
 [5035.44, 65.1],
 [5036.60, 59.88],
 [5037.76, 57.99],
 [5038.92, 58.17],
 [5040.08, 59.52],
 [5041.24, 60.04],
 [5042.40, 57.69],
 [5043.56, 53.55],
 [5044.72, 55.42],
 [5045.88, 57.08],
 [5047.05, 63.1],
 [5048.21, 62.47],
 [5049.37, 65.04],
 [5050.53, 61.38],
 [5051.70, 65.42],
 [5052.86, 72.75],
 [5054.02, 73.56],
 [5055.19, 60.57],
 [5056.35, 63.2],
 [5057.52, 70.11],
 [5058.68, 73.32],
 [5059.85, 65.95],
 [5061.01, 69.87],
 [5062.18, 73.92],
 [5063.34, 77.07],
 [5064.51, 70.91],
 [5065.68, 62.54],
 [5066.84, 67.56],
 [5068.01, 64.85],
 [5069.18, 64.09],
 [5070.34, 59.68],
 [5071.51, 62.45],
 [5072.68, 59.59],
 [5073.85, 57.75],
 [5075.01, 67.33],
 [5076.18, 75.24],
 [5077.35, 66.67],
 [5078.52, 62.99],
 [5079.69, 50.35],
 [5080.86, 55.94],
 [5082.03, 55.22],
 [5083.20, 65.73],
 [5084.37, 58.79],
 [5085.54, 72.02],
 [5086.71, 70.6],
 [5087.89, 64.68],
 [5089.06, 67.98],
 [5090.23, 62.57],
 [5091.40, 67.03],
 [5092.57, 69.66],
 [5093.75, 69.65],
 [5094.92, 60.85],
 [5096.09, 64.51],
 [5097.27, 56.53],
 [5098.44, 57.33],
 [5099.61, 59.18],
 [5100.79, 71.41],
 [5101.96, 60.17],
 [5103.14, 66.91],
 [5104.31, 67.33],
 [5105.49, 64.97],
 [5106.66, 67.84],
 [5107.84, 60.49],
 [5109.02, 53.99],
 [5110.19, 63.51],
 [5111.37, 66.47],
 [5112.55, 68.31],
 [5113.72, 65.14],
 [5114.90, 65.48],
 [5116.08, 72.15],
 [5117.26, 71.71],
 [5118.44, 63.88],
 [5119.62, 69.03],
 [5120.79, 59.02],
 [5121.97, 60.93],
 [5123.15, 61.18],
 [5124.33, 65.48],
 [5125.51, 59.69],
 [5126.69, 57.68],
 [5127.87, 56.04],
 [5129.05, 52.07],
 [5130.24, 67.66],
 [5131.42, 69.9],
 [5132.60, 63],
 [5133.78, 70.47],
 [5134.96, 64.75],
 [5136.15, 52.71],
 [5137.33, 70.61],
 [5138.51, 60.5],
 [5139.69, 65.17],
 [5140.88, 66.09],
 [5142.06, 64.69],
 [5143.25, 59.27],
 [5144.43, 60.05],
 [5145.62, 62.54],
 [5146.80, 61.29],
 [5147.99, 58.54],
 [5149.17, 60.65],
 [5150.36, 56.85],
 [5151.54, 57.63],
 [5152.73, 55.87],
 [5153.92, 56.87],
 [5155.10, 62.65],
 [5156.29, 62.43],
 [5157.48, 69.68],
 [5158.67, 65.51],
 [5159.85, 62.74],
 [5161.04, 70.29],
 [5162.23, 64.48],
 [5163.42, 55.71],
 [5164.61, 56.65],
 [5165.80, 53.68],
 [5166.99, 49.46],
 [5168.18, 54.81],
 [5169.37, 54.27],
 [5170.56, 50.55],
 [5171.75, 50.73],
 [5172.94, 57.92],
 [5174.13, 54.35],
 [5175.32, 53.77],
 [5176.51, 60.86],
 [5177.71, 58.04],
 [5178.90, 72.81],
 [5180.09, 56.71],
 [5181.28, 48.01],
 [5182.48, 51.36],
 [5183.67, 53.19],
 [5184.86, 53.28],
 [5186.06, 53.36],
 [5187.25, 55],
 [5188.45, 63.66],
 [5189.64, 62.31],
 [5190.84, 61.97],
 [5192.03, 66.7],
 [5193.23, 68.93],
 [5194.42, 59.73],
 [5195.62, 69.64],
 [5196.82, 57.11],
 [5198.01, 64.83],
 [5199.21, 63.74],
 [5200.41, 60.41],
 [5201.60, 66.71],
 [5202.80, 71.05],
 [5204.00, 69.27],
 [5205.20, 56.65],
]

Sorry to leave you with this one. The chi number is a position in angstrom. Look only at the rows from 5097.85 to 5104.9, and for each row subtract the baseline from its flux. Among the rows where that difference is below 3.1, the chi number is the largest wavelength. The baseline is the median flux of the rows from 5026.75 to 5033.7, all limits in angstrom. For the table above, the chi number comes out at 5104.31 angstrom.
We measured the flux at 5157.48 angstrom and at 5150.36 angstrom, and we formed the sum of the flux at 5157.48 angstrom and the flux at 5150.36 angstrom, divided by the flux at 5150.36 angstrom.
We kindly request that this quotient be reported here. 2.23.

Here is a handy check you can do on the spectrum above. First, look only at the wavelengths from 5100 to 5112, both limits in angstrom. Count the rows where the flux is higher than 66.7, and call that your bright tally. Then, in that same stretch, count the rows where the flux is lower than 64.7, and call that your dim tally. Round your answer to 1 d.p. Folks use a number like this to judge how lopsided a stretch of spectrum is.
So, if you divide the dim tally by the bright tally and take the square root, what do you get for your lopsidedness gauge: 1.0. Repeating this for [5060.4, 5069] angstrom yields 0.4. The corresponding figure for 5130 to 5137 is 0.8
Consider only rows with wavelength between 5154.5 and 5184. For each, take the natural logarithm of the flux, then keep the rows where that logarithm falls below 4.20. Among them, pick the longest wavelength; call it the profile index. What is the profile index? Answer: 5183.67 angstrom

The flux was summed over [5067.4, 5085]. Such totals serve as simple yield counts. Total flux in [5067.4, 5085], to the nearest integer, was 927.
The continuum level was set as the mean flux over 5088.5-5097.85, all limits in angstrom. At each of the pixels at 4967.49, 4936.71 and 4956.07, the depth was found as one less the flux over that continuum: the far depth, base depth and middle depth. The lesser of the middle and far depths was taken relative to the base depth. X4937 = 0.2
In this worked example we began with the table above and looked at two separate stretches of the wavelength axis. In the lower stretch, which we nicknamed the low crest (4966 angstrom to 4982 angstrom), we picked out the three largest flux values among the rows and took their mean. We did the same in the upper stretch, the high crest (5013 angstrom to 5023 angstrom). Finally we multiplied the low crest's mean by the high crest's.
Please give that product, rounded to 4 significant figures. 5159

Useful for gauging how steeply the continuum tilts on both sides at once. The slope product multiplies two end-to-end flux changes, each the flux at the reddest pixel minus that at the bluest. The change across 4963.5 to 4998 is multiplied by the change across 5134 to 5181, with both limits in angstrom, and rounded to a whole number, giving -100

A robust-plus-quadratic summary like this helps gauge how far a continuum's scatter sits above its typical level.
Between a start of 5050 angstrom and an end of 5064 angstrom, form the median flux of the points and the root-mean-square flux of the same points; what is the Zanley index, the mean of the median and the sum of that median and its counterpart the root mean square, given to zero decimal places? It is 105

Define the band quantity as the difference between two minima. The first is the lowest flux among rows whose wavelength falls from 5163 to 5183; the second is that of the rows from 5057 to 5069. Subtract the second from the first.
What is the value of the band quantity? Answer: -15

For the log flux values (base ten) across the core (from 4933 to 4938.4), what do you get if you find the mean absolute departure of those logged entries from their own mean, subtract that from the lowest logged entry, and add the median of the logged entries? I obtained 3.56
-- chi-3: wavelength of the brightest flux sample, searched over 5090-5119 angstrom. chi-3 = 5116.08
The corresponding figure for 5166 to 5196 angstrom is 5178.90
